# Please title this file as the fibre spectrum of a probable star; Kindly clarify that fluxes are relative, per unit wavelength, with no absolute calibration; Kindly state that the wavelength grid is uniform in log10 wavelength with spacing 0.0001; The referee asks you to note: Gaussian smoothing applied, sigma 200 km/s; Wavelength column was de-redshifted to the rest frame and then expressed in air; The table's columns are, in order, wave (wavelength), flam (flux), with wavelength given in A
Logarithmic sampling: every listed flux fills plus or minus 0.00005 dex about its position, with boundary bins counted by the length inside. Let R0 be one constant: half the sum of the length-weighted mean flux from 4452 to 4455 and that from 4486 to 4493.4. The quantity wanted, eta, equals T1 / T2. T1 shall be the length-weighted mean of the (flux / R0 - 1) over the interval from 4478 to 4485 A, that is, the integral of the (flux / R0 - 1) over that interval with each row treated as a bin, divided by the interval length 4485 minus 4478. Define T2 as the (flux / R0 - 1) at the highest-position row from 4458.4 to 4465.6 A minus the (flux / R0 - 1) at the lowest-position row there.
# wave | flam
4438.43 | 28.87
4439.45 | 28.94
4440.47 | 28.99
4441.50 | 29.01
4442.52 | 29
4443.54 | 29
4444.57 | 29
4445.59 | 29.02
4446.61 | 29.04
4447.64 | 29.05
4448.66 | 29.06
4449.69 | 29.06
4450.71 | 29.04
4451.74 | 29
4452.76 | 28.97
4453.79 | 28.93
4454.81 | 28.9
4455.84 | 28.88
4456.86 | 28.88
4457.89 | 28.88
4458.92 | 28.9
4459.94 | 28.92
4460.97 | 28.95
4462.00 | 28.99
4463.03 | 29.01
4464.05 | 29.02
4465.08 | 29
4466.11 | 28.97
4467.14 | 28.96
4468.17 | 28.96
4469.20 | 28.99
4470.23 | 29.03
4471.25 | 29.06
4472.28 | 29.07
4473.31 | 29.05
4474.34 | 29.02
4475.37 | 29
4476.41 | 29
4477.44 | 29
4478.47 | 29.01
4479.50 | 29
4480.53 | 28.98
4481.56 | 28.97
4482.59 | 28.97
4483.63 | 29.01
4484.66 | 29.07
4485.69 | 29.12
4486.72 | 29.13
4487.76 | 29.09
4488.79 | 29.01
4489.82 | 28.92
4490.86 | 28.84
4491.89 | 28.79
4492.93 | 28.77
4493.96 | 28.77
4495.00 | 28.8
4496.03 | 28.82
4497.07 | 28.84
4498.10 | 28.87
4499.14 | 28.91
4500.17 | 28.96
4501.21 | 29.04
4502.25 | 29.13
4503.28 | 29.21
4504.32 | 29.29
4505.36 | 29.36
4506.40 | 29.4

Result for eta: 0.4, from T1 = 0.001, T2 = 0.0035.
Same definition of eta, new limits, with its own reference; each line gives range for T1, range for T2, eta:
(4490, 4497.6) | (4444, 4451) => -3.9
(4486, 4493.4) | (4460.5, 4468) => -2.2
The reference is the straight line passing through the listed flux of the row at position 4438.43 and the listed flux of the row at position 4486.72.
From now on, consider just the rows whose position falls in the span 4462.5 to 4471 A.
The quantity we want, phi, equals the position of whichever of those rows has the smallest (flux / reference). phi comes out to 4468.17 A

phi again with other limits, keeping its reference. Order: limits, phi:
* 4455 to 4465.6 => 4457.89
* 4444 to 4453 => 4452.76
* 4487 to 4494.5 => 4493.96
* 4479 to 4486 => 4482.59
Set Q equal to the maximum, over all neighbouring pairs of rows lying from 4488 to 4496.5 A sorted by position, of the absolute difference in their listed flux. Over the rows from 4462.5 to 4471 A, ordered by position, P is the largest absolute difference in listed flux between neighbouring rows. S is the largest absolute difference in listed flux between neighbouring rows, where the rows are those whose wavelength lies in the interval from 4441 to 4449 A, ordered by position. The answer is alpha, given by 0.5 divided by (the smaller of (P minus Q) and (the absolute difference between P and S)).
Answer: -10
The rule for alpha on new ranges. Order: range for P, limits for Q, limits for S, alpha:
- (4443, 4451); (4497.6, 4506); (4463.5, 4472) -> -7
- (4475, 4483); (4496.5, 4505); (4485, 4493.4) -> -7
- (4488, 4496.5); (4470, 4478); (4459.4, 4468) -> 10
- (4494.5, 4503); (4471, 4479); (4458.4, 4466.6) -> 10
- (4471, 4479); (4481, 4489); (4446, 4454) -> -10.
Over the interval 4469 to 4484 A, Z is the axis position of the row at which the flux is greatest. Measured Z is 4472.28 A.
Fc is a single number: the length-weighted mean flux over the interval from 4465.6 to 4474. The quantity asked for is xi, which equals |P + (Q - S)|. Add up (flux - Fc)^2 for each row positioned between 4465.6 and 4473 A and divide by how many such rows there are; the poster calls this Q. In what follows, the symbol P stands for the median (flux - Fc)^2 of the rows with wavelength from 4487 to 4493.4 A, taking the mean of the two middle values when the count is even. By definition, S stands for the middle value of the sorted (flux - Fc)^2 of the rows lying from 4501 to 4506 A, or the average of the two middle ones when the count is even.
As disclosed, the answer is 0.008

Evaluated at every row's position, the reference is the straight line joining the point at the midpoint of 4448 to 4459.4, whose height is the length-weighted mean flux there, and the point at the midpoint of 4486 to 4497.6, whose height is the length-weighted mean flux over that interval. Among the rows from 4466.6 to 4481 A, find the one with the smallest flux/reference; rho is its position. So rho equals 4467.14 A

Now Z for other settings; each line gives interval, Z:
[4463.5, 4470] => 4464.05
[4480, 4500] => 4486.72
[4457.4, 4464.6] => 4464.05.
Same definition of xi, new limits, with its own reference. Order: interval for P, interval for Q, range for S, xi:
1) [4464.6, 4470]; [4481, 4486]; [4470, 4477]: 0.006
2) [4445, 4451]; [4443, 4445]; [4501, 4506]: 0.032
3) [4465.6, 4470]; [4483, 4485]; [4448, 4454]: 0.004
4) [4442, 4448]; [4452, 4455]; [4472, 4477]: 0.009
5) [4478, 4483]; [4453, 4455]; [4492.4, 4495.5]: 0.051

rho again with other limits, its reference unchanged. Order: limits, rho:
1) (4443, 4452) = 4443.54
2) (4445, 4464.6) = 4455.84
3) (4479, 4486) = 4481.56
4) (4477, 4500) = 4492.93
